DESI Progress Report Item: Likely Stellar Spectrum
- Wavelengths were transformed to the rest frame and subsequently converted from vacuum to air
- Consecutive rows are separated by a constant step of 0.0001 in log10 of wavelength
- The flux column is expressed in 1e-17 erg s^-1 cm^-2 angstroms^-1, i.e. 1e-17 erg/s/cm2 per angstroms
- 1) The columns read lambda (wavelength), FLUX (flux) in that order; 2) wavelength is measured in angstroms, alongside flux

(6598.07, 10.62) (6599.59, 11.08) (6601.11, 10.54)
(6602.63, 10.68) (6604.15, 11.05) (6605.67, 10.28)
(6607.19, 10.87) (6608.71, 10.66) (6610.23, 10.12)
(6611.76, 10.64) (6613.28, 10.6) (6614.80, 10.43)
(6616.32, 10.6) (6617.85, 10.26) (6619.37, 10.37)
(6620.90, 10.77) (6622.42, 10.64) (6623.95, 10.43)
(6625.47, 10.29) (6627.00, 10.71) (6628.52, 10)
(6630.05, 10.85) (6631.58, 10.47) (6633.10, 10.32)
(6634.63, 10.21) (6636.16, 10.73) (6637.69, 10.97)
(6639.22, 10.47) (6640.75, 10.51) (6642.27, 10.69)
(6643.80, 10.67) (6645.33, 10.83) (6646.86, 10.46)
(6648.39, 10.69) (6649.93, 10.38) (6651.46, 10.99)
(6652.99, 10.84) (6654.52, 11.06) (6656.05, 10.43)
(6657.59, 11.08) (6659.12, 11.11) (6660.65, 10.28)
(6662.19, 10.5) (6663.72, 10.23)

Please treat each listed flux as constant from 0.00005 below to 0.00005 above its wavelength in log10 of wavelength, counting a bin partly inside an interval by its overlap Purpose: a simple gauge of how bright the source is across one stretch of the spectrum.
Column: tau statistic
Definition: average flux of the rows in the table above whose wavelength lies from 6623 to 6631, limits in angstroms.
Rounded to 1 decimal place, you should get 10.5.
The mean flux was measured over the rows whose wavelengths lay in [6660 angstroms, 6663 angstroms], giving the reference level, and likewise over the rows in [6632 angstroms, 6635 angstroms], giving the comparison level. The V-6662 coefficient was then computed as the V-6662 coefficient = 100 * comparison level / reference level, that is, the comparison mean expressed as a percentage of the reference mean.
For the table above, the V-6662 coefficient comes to 99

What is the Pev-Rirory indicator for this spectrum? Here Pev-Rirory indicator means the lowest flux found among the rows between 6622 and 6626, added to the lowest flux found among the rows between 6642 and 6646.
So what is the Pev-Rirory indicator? 21.0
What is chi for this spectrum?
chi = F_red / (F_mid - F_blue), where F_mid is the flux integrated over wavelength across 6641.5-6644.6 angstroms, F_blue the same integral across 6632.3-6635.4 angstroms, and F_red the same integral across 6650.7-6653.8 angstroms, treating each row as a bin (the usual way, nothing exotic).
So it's 25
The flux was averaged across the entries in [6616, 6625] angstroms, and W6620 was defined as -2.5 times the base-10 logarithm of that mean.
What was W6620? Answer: -2.55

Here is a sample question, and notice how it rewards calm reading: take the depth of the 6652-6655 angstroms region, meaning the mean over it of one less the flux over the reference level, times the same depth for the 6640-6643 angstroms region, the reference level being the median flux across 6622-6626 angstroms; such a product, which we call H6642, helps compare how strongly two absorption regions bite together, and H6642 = 0.0008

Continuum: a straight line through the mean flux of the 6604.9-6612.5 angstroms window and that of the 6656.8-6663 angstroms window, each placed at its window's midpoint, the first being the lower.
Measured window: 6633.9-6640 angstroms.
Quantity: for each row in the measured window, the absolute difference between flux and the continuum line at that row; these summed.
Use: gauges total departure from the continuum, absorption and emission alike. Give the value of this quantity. 1.02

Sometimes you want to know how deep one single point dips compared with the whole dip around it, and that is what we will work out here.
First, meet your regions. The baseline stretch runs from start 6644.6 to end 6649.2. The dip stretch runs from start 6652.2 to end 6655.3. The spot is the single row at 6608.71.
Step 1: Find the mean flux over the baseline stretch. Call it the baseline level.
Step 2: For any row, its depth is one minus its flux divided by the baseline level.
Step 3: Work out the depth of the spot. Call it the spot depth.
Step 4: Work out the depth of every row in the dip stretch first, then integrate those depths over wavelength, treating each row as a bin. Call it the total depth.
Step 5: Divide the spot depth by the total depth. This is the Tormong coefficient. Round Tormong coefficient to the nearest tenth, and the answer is 0.0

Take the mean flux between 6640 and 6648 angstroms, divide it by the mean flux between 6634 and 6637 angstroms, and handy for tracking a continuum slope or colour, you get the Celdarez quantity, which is 1.02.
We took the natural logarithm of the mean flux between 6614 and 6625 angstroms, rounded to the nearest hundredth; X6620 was 2.35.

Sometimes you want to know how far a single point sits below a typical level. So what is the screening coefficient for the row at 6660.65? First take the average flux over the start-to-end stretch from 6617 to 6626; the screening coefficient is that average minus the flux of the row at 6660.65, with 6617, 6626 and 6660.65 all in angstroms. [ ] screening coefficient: 0.2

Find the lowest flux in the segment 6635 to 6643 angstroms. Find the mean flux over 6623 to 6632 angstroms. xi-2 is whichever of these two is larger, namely 10.5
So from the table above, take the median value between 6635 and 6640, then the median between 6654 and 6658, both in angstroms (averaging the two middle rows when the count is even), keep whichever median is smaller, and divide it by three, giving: 3.58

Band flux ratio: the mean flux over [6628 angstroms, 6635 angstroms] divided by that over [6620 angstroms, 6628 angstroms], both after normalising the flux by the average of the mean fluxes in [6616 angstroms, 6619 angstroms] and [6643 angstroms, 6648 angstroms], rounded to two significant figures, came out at 0.98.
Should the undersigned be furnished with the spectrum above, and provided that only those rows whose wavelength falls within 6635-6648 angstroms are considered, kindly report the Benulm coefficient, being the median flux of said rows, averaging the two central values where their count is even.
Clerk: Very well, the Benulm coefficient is 10.7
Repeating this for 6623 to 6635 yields 10.4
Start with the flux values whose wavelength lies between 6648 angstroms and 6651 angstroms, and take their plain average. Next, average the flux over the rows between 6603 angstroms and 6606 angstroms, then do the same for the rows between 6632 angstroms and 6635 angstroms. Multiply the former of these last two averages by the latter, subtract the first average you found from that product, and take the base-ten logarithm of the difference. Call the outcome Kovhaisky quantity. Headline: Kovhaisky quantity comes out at 2.00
